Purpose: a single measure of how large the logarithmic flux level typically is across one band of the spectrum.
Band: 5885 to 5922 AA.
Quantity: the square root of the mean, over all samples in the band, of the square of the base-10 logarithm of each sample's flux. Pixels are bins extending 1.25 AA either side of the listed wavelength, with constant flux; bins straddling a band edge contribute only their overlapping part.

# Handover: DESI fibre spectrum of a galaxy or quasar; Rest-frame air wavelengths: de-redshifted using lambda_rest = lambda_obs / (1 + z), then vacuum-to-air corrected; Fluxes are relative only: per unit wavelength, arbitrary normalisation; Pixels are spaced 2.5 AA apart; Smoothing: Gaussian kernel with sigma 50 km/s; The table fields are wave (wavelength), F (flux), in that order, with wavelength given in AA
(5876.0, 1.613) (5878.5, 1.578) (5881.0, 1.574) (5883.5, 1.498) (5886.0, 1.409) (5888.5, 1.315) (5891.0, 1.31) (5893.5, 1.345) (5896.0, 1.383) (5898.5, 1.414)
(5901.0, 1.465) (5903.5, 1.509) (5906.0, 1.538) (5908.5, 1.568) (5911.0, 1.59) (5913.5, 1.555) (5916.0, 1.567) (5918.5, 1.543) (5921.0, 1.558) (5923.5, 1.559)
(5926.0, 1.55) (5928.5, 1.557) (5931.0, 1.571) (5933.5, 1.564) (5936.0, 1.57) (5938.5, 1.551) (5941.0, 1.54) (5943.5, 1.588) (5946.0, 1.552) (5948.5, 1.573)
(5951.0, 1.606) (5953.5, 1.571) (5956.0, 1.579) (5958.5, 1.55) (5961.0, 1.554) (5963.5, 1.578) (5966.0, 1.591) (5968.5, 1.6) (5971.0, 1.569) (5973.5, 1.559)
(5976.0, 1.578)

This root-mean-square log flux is 0.169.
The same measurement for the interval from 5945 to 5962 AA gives 0.196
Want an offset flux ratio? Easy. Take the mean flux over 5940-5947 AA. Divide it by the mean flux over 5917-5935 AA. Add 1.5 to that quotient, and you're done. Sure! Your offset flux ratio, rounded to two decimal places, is 2.50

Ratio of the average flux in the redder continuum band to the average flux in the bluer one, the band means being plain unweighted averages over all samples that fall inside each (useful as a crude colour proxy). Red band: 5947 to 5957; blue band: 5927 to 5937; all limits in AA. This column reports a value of 1.01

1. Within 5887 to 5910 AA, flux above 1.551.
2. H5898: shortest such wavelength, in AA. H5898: 5908.5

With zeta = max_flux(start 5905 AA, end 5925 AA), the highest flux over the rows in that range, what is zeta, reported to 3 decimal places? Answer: 1.590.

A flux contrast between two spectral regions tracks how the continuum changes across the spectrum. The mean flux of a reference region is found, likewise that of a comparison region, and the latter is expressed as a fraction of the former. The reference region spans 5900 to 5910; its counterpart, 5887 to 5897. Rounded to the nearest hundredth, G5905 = 0.88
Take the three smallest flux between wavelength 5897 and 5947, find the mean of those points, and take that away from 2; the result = 0.54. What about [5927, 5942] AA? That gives 0.45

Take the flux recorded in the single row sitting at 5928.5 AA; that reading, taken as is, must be 1.557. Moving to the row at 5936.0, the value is 1.57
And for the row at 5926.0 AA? 1.55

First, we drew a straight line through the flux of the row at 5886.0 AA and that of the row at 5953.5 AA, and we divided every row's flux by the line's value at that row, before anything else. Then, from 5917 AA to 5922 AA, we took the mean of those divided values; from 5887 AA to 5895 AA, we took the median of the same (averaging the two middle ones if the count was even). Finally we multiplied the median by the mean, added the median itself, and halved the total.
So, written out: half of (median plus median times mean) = 0.95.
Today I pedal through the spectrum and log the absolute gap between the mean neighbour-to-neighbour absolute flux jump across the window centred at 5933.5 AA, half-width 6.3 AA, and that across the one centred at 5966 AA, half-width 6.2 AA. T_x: 0.008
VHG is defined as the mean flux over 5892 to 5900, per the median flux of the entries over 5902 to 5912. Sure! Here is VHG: 0.889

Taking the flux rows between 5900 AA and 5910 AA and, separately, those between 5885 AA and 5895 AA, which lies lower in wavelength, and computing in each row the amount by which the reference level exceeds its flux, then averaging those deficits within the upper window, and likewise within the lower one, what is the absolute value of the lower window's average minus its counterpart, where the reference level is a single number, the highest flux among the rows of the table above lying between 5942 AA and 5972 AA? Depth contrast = 0.18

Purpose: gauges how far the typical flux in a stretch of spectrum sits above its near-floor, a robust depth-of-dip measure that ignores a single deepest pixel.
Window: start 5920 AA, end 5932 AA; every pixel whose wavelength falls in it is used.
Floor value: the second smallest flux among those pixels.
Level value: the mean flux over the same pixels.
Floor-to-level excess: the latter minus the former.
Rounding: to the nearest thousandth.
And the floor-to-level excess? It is 0.002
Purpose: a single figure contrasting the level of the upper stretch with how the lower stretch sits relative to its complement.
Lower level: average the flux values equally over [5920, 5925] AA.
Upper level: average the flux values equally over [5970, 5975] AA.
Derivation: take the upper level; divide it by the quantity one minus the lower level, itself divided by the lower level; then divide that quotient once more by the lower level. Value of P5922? -2.80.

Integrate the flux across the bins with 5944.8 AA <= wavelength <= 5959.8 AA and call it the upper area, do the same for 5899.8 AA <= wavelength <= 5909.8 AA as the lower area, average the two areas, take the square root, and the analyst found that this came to 4.40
